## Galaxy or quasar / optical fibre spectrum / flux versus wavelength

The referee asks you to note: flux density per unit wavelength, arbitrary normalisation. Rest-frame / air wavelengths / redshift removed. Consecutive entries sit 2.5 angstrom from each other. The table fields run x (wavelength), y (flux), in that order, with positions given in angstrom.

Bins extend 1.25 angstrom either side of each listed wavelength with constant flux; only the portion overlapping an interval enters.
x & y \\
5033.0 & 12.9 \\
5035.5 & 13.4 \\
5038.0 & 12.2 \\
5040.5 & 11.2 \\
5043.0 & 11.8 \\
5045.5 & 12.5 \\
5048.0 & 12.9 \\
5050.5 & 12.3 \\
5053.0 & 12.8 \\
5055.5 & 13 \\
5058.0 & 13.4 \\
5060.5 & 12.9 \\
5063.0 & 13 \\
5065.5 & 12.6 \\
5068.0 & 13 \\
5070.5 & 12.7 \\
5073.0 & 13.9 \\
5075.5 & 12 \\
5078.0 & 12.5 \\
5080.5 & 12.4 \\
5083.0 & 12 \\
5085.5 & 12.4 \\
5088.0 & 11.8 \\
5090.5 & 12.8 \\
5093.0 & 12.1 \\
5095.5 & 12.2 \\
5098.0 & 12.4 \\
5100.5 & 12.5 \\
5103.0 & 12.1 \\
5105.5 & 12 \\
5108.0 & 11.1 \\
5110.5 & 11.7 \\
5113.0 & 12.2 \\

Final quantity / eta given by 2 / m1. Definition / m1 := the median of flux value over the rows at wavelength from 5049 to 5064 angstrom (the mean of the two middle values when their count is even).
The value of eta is 0.154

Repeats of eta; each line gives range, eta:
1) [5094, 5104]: 0.163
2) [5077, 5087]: 0.161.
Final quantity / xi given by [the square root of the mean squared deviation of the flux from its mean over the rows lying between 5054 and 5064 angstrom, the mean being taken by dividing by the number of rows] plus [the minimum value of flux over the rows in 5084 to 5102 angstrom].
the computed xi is 12.0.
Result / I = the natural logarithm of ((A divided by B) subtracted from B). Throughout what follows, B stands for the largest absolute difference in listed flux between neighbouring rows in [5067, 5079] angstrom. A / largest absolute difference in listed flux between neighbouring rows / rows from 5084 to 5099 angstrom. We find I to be 0.3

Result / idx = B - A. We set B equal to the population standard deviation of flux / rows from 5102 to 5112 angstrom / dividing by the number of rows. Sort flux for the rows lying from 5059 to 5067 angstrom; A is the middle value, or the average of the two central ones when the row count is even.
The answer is -12.5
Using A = 12.9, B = 0.39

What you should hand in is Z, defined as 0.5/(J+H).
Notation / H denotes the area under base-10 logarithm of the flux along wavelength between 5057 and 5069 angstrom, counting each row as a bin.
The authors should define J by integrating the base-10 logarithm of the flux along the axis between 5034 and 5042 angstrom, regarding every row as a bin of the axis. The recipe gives 0.023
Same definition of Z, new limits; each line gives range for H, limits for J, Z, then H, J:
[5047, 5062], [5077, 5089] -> 0.017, 16.6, 13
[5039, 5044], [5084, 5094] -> 0.031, 5.3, 11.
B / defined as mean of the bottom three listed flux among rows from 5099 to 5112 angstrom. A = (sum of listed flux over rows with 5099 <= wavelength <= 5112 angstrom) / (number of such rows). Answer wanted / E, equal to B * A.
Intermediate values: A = 11.9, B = 11.6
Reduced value 138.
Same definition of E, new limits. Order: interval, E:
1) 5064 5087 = 153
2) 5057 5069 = 167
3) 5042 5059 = 155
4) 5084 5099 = 148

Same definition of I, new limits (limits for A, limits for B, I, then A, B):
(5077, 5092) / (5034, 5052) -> -1.0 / 1.0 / 1.2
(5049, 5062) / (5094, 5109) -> -1.1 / 0.5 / 0.9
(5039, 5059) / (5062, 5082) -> 0.4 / 0.7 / 1.9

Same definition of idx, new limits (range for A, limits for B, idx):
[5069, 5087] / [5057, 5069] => -12.1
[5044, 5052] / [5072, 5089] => -11.9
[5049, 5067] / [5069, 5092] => -12.3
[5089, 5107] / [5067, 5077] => -11.5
